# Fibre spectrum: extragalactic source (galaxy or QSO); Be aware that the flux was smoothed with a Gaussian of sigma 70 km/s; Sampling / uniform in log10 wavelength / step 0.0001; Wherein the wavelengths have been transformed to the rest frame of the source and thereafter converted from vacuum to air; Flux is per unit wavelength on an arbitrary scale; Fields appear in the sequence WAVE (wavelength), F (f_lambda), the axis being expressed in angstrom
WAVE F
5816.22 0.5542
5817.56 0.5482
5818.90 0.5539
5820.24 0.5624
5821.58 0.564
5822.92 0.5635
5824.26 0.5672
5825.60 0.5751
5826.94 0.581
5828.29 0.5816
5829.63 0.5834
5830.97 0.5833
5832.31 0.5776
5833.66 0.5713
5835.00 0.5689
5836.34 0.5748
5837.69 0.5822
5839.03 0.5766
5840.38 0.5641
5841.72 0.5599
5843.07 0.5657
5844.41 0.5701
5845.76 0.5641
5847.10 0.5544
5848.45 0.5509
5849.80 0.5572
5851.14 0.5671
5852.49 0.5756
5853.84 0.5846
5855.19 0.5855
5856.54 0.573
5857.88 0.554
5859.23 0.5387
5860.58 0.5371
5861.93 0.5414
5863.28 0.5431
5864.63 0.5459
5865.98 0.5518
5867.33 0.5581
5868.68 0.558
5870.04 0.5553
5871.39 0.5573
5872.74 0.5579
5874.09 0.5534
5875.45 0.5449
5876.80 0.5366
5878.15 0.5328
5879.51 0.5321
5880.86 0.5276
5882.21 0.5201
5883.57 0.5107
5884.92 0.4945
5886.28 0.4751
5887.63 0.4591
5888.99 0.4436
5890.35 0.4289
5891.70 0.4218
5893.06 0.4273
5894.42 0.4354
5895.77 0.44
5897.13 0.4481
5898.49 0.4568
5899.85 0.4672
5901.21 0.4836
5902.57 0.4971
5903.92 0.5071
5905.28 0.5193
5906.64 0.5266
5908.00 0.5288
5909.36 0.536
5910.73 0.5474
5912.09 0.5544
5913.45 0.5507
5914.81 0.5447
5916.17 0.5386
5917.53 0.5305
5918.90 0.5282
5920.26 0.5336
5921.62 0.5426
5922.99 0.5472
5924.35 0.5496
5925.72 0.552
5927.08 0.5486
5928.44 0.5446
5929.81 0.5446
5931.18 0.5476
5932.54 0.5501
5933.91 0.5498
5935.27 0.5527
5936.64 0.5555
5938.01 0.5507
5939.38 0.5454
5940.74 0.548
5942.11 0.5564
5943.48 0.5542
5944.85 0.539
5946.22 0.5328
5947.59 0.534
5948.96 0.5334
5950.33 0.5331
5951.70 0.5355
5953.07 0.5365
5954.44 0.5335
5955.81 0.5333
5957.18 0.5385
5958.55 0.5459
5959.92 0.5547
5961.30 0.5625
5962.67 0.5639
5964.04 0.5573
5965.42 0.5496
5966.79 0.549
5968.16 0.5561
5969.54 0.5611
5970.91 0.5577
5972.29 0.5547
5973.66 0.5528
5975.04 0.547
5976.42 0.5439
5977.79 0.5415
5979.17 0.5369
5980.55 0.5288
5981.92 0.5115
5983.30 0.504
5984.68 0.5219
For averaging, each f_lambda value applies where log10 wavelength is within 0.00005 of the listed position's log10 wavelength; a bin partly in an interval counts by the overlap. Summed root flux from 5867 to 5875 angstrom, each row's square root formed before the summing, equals 4.477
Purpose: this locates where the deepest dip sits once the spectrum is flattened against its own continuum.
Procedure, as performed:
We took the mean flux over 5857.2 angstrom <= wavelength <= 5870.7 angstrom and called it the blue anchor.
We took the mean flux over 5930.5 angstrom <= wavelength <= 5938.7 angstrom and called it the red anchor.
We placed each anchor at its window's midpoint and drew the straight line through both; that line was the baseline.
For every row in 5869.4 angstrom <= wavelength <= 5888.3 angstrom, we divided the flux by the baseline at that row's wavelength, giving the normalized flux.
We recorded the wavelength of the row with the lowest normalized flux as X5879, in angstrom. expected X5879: 5887.63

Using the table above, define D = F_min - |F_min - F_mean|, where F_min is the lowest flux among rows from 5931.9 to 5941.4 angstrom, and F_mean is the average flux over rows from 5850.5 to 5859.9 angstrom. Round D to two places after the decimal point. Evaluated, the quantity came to 0.52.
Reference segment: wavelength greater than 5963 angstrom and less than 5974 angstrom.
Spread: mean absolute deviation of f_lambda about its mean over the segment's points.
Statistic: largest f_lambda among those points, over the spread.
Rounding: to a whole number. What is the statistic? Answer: 172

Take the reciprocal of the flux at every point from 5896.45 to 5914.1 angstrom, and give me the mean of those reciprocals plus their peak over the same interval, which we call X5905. 4.20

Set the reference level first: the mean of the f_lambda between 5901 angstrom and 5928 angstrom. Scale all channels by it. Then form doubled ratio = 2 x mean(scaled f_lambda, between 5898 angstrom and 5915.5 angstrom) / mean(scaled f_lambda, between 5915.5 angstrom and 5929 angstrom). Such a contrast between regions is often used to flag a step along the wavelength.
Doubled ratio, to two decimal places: 1.91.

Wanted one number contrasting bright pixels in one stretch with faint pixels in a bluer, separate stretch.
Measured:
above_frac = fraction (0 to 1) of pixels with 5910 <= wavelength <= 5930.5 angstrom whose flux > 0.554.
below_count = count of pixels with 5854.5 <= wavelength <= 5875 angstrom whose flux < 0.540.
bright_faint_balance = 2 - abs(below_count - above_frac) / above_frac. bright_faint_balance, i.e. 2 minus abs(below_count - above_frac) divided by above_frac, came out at -27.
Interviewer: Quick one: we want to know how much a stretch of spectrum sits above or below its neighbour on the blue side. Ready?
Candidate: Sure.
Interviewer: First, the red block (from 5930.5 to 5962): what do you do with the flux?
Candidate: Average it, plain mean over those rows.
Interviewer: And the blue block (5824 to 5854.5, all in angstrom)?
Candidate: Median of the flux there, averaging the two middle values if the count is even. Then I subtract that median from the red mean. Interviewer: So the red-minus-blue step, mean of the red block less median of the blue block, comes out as -0.027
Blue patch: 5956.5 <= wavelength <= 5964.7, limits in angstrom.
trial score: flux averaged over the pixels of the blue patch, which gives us 0.554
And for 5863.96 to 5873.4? 0.555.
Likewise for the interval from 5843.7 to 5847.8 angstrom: 0.563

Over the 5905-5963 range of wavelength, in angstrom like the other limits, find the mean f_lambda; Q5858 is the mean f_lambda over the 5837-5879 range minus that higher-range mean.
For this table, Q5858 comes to 0.015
